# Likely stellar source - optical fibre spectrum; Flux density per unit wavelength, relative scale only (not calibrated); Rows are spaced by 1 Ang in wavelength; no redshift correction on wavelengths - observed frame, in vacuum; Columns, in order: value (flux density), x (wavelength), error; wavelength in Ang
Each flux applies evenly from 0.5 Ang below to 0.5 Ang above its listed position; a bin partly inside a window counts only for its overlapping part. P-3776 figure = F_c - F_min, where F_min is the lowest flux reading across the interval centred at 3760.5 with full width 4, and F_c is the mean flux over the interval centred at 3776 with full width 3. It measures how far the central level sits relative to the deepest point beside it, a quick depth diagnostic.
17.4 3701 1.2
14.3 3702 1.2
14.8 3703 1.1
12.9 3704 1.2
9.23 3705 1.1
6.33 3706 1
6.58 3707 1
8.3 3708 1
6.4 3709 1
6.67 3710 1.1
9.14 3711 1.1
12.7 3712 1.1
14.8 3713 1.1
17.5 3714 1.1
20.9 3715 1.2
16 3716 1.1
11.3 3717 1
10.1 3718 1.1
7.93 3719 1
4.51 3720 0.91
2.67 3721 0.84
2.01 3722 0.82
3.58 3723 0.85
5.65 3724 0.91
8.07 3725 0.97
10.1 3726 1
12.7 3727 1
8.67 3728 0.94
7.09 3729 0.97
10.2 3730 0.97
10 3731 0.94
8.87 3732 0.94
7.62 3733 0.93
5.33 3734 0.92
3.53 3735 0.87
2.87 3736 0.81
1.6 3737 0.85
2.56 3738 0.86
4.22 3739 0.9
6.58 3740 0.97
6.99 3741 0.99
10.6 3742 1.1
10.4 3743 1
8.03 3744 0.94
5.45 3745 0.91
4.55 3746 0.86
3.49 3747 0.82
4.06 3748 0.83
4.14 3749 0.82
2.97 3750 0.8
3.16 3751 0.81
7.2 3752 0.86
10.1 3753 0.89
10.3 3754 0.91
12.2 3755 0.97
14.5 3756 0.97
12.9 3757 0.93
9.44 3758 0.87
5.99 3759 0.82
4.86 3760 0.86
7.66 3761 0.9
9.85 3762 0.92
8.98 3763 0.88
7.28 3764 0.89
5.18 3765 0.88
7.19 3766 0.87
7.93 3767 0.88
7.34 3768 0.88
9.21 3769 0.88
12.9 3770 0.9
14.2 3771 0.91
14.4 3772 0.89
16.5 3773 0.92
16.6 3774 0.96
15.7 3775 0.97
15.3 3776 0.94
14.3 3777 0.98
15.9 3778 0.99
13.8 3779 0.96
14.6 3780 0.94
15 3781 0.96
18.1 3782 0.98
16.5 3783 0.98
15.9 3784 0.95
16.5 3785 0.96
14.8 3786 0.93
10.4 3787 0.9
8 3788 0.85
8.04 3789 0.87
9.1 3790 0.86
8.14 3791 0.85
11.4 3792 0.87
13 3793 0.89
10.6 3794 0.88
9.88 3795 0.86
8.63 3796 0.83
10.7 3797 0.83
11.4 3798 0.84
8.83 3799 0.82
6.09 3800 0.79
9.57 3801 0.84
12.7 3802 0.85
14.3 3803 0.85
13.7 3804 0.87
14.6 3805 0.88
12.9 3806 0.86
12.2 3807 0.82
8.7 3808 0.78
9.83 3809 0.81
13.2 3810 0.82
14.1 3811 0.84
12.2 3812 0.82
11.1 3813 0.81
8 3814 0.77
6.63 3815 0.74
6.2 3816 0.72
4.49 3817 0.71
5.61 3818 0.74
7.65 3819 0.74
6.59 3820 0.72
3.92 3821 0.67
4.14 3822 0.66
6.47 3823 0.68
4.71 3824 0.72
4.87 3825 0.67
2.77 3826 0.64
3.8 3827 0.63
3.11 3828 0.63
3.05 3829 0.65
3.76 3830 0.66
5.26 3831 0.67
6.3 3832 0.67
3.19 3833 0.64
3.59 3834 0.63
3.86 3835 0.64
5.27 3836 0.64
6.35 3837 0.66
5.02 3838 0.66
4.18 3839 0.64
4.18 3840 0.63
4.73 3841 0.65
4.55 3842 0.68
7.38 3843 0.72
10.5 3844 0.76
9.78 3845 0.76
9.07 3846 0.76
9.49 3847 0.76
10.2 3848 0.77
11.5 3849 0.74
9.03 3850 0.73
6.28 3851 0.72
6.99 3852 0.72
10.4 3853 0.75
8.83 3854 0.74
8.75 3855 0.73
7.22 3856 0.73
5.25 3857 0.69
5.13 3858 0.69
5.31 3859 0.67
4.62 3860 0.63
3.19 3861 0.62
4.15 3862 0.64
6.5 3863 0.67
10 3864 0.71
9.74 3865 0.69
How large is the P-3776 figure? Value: 10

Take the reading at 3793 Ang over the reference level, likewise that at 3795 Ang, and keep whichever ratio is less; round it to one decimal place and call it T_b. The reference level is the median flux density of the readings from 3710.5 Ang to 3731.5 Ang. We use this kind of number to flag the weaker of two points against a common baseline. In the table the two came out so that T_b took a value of 1.0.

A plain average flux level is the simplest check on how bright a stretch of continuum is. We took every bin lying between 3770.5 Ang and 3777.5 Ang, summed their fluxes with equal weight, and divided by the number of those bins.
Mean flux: 15.3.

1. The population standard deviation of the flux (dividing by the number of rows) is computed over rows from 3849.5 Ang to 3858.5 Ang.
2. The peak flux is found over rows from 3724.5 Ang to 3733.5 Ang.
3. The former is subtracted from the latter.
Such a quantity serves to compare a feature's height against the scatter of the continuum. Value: 11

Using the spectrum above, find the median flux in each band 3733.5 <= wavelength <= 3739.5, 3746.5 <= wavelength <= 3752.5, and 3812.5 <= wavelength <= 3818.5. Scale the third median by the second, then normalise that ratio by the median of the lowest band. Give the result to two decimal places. 0.53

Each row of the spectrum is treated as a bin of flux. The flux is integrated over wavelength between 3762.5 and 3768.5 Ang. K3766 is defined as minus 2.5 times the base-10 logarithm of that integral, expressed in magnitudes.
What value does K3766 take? -4.11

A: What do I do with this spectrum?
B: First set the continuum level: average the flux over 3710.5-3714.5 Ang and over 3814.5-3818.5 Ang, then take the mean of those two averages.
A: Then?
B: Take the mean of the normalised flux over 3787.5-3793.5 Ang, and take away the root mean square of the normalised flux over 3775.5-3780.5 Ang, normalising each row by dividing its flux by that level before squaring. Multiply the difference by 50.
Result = -27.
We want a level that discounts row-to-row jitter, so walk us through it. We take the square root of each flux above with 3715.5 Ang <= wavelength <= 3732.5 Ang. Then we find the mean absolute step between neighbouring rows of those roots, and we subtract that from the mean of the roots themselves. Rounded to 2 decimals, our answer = 2.39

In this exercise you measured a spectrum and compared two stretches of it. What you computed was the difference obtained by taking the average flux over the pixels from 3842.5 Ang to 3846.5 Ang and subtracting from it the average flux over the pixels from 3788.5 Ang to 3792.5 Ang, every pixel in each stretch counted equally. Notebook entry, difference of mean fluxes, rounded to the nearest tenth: 0.0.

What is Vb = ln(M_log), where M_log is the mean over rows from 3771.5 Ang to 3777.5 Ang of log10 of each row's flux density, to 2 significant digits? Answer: 0.17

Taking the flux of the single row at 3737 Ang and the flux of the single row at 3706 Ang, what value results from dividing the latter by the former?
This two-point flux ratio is 4.0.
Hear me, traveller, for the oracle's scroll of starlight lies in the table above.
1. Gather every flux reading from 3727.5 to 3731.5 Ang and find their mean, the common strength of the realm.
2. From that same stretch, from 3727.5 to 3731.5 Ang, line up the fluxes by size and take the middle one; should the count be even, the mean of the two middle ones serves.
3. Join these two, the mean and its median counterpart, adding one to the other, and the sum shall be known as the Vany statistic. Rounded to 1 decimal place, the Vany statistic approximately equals 18.3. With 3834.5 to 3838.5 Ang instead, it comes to 10.3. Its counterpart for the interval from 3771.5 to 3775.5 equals 31.9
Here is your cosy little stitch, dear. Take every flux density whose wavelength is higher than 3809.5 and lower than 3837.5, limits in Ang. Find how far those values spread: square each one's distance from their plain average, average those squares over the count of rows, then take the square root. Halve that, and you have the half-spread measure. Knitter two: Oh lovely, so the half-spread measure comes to 1.52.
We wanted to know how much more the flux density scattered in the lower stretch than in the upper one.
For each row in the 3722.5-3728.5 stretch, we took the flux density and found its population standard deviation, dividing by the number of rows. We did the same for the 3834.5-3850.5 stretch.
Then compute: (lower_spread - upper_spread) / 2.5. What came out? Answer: 0.1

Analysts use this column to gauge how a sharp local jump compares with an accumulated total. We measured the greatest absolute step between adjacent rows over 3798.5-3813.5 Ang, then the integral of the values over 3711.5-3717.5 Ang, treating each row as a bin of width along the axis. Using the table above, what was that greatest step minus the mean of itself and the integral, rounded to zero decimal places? -45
